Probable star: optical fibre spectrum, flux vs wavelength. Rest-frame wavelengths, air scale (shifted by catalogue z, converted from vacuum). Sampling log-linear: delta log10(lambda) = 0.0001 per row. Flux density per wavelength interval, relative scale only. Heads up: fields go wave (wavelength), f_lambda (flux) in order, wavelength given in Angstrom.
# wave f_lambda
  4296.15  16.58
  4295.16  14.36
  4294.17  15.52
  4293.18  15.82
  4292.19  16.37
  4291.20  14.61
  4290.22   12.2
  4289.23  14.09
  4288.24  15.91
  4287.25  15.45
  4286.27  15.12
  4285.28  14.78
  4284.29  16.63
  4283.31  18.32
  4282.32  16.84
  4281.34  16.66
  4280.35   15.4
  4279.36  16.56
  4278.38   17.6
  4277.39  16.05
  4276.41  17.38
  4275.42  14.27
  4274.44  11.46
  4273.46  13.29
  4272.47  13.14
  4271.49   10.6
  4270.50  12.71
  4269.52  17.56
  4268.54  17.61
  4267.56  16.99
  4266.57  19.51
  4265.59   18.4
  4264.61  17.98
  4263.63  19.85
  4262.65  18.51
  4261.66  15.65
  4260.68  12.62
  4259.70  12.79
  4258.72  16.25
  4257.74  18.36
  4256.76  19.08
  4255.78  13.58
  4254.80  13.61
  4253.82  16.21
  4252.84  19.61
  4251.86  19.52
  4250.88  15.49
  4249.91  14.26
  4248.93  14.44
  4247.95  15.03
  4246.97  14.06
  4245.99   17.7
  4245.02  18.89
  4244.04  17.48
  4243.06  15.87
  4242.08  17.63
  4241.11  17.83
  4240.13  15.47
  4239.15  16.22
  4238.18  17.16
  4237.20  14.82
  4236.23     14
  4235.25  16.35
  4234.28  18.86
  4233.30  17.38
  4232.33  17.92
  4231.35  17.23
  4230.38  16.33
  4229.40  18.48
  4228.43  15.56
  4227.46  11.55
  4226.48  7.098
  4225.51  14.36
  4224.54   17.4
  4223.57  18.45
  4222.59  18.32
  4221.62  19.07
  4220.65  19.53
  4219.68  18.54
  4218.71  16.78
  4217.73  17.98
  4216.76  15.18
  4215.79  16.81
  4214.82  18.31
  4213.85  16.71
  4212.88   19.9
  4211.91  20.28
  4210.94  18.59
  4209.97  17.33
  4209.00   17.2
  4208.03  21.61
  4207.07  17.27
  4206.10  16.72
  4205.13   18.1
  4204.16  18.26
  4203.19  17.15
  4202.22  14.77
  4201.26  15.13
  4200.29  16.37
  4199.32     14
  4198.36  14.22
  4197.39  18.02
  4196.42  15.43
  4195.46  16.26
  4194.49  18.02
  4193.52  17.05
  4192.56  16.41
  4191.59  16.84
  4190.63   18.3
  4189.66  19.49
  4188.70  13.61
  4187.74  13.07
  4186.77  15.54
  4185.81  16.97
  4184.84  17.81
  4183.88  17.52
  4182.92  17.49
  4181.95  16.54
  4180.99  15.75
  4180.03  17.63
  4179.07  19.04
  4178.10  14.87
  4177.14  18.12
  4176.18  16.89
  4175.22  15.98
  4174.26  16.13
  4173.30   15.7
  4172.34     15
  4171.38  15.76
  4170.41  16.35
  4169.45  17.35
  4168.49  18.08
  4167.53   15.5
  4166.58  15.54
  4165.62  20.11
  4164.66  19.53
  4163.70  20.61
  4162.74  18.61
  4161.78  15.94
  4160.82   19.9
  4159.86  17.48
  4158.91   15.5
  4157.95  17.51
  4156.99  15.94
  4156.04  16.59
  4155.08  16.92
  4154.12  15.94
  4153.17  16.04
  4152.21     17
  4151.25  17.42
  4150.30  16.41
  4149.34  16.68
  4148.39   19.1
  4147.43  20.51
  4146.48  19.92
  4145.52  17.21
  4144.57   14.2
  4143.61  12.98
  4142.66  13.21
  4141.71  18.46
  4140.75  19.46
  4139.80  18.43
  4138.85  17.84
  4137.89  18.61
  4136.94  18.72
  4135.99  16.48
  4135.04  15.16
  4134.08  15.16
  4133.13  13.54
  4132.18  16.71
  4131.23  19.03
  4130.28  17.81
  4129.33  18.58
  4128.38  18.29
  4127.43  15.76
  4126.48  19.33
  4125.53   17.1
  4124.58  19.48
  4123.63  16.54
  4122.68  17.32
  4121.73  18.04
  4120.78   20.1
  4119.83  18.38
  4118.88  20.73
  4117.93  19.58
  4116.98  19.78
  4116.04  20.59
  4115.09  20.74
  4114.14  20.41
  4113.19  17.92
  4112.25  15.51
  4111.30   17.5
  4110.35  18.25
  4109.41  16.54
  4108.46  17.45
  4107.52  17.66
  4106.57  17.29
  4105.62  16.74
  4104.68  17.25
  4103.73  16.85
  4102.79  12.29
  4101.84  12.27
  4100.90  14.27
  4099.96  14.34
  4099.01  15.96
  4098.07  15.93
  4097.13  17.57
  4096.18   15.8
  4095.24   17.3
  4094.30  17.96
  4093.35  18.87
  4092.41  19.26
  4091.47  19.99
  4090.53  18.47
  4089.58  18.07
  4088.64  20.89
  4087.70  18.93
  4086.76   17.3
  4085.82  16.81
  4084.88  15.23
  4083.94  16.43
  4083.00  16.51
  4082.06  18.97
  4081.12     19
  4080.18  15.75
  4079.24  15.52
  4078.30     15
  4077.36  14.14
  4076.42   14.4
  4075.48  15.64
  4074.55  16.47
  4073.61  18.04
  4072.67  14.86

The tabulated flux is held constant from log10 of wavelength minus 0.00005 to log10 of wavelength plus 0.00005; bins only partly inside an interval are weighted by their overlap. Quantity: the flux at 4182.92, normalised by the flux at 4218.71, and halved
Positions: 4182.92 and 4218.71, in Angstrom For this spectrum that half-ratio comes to 0.521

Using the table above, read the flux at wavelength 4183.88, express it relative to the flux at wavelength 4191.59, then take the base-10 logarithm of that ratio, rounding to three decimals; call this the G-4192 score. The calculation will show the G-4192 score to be 0.017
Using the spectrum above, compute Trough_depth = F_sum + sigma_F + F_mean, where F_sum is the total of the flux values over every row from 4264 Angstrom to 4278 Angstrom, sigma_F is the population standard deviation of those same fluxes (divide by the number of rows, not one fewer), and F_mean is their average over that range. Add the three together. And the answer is 235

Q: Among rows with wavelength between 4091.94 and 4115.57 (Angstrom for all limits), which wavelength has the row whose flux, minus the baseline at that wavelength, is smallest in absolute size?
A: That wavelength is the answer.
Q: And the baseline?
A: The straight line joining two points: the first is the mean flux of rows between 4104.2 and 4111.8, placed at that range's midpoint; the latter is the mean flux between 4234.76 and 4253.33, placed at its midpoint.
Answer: 4106.57 Angstrom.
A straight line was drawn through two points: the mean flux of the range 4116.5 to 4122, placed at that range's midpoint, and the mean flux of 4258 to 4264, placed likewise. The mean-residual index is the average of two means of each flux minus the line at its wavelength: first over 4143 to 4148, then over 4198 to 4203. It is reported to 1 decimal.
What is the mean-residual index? -2.2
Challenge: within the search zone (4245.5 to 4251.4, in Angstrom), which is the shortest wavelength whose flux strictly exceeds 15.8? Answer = 4245.99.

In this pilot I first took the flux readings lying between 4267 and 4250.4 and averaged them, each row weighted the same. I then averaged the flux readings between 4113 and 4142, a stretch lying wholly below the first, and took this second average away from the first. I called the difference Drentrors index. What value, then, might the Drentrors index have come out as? -1.3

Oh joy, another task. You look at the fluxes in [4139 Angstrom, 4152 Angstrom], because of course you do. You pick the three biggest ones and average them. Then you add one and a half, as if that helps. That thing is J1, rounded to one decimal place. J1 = 21.5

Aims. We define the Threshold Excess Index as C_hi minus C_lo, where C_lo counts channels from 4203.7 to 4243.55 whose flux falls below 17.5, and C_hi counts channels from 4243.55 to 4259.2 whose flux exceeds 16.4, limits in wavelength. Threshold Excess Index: -16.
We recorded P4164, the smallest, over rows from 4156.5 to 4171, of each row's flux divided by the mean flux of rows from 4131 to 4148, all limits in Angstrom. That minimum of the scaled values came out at 0.91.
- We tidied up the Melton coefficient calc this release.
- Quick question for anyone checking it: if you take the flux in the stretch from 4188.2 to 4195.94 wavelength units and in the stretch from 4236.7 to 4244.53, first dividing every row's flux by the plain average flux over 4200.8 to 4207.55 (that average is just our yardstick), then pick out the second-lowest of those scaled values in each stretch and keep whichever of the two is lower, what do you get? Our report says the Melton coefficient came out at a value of 0.922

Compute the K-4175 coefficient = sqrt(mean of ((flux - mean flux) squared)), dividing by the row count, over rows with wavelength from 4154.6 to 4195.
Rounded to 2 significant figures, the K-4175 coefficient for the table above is 1.6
